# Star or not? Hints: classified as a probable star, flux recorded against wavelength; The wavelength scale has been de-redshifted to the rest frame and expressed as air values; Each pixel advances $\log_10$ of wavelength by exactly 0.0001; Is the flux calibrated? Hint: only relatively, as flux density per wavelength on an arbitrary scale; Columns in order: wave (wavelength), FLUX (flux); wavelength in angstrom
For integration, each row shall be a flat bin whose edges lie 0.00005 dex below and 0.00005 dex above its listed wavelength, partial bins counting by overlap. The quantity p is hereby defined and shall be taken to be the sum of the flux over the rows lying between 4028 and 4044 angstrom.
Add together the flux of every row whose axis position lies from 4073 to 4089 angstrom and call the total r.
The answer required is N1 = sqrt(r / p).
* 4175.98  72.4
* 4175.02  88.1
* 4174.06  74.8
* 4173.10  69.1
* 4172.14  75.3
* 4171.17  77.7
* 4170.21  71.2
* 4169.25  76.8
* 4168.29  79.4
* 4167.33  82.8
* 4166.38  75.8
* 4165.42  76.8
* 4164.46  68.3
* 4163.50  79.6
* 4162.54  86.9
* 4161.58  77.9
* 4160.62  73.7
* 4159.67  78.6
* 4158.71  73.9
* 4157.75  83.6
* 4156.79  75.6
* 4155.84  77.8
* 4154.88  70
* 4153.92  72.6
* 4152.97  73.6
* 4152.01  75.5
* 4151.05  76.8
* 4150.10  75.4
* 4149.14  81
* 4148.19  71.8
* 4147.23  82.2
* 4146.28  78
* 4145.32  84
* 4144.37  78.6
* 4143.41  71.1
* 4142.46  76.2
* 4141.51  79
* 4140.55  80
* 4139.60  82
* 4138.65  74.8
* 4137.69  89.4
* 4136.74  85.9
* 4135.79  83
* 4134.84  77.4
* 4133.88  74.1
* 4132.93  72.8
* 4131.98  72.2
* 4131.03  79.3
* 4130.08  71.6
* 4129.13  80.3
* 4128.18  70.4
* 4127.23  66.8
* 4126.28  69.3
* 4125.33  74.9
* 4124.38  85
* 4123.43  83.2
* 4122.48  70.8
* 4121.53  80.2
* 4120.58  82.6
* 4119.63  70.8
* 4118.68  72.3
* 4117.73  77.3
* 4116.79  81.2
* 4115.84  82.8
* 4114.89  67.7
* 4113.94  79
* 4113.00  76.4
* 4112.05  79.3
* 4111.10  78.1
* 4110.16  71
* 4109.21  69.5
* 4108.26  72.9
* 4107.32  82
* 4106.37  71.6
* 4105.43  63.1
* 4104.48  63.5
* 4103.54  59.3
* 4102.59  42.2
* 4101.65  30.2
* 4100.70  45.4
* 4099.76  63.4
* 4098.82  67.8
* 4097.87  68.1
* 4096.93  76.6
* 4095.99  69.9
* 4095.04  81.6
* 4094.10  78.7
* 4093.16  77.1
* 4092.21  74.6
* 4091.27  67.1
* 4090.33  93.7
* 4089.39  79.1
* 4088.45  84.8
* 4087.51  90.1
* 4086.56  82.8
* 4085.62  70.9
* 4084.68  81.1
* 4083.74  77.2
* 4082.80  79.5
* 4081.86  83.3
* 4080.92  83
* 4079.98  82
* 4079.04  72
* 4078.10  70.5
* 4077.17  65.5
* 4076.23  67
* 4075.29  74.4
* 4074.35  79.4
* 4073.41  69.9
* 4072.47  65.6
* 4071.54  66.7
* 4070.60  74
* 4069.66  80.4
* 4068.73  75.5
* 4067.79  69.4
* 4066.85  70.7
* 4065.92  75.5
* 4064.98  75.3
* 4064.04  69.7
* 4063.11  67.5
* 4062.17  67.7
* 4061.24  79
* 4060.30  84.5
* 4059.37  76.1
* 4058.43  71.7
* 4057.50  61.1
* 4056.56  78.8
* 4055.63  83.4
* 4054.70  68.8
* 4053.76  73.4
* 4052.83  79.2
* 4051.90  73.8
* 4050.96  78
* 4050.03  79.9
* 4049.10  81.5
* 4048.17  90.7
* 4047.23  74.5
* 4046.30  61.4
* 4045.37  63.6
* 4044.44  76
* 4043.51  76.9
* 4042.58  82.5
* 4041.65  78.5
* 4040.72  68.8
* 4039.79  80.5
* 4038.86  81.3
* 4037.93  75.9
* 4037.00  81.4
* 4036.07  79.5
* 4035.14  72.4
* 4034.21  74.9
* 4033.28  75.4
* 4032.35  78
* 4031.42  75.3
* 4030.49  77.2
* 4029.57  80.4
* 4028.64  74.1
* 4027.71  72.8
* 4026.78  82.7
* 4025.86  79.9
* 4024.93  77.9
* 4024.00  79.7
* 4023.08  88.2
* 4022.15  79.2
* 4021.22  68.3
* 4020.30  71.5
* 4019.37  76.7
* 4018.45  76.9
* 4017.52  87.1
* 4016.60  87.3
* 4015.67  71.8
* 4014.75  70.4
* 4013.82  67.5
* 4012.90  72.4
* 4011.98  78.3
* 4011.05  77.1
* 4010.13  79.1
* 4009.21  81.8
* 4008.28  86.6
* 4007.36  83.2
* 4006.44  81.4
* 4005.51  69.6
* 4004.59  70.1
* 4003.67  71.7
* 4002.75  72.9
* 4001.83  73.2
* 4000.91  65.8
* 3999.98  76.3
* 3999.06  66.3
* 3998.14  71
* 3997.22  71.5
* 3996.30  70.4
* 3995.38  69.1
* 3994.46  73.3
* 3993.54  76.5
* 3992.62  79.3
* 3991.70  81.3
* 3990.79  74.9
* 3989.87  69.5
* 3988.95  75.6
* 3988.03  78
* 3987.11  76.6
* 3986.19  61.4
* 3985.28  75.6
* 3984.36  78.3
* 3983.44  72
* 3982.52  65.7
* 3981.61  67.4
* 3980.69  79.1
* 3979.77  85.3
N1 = 1.00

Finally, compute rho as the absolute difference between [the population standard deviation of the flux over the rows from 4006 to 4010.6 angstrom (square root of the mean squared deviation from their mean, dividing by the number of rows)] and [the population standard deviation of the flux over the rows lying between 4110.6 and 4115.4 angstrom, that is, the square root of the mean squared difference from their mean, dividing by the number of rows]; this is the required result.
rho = 1.8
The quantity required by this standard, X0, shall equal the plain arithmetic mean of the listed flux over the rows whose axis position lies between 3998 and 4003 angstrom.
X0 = 70.9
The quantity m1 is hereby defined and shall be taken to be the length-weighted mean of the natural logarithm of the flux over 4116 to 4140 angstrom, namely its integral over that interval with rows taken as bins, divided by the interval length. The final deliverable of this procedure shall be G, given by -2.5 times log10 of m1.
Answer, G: -1.59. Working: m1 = 4.343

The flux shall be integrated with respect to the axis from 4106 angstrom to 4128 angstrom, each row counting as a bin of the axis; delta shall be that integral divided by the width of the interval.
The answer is 75.8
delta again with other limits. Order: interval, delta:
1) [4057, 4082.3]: 73.2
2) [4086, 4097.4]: 79.6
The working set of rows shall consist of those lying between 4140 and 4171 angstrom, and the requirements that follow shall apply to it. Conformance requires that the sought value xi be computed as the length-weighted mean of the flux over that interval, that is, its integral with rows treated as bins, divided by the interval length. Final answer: 77.0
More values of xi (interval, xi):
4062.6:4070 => 72.8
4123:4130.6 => 75.2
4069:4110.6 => 72.0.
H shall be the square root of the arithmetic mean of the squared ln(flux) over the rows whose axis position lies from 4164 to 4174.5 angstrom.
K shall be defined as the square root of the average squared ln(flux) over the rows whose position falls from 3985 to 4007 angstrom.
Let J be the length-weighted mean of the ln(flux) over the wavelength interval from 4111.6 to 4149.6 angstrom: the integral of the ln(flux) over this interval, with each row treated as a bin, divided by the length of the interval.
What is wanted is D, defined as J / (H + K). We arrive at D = 0.505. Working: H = 4.32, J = 4.35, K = 4.29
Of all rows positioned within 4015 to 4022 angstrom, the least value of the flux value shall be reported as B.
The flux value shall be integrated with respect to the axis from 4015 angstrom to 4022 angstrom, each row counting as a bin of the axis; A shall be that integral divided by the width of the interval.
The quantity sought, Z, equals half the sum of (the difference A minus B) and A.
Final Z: 42.9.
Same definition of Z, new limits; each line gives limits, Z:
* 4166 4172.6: 41.4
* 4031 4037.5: 40.4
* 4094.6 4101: 45.4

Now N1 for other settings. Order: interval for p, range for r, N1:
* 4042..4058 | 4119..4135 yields 1.00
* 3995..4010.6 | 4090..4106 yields 0.94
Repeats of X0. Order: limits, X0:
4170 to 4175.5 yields 76.0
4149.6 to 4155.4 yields 74.0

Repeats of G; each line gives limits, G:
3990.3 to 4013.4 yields -1.59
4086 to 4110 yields -1.56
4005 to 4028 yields -1.60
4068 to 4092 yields -1.59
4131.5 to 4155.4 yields -1.60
